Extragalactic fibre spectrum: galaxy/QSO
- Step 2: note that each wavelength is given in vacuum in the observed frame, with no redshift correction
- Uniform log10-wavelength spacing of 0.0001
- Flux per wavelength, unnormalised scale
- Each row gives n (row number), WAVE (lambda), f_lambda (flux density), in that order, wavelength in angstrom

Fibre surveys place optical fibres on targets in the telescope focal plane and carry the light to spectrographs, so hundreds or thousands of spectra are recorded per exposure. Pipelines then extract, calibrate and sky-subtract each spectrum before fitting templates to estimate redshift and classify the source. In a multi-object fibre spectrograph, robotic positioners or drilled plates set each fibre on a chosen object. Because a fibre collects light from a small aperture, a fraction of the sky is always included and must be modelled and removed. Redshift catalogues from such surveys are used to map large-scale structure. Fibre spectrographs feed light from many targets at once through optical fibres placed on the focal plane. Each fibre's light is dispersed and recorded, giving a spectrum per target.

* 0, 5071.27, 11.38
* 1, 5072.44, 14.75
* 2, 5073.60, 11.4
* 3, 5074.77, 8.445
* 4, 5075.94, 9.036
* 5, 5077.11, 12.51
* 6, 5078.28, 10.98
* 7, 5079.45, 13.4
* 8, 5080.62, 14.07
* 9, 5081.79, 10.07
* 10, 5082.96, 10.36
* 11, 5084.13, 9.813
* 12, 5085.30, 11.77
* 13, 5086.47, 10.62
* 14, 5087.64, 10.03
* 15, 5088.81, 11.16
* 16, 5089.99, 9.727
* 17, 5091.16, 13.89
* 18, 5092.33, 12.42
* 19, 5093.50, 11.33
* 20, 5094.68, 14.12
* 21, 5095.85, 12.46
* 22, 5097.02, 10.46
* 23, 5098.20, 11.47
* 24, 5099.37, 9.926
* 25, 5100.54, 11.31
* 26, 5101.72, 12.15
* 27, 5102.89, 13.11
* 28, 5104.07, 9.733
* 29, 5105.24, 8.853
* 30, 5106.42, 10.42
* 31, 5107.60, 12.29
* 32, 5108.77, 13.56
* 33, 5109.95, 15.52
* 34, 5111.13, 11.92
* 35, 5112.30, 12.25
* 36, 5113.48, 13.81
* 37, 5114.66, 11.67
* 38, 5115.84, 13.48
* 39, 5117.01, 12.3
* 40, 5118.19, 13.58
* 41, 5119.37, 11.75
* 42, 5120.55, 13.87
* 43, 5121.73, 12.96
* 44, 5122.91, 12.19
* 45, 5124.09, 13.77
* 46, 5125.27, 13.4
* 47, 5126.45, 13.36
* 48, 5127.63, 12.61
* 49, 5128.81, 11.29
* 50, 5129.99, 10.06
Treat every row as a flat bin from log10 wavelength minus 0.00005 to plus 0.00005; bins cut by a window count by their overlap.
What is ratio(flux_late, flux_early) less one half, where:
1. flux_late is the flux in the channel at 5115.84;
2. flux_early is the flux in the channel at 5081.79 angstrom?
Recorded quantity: 0.84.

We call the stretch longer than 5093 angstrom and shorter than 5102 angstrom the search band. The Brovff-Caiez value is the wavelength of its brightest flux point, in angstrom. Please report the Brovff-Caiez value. 5094.68 angstrom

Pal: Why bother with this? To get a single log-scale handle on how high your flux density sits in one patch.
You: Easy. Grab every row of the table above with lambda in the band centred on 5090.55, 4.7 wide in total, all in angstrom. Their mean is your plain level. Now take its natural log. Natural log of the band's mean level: 2.47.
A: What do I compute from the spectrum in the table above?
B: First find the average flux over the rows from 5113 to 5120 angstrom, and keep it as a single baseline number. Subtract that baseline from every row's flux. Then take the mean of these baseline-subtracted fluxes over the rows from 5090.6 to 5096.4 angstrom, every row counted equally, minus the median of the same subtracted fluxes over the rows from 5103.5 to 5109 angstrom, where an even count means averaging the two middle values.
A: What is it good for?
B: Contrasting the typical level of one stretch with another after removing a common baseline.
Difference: 2.4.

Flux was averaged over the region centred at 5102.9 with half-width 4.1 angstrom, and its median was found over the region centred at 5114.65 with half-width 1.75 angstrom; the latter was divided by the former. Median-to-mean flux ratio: 1.25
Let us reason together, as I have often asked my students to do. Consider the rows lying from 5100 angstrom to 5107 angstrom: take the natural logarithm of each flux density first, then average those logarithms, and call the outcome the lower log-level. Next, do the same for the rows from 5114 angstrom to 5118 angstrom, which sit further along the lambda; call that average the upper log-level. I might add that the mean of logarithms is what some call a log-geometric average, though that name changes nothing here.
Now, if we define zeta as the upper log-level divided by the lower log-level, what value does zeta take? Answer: 1.06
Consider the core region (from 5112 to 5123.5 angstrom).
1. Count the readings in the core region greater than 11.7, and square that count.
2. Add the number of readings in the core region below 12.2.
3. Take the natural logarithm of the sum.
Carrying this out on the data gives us 4.4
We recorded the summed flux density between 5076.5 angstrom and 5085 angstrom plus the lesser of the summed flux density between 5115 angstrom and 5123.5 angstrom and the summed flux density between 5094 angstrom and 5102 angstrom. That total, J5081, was 163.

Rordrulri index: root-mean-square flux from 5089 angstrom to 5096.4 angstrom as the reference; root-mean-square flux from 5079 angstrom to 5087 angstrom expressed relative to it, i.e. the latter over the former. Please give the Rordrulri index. 0.93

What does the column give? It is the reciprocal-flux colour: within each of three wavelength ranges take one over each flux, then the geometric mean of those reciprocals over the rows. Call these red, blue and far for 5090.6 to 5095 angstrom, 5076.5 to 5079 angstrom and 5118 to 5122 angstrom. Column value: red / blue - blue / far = -0.20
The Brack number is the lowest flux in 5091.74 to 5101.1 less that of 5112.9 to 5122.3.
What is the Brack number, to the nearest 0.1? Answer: -1.7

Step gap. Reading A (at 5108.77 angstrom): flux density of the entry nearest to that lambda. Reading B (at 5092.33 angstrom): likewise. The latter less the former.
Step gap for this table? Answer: -1.1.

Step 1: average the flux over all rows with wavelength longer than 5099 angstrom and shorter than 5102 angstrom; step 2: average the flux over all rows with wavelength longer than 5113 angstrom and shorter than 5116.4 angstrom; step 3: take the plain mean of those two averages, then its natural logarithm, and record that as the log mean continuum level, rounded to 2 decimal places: 2.49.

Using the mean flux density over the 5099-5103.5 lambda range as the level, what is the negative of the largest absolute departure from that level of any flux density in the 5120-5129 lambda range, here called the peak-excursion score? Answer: -2.2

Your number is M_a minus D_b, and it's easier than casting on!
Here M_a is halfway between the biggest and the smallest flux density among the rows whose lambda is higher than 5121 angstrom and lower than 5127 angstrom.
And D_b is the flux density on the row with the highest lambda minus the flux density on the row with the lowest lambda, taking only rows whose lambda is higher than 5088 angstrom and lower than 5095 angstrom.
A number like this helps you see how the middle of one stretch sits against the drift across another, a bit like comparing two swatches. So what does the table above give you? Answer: 10.0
